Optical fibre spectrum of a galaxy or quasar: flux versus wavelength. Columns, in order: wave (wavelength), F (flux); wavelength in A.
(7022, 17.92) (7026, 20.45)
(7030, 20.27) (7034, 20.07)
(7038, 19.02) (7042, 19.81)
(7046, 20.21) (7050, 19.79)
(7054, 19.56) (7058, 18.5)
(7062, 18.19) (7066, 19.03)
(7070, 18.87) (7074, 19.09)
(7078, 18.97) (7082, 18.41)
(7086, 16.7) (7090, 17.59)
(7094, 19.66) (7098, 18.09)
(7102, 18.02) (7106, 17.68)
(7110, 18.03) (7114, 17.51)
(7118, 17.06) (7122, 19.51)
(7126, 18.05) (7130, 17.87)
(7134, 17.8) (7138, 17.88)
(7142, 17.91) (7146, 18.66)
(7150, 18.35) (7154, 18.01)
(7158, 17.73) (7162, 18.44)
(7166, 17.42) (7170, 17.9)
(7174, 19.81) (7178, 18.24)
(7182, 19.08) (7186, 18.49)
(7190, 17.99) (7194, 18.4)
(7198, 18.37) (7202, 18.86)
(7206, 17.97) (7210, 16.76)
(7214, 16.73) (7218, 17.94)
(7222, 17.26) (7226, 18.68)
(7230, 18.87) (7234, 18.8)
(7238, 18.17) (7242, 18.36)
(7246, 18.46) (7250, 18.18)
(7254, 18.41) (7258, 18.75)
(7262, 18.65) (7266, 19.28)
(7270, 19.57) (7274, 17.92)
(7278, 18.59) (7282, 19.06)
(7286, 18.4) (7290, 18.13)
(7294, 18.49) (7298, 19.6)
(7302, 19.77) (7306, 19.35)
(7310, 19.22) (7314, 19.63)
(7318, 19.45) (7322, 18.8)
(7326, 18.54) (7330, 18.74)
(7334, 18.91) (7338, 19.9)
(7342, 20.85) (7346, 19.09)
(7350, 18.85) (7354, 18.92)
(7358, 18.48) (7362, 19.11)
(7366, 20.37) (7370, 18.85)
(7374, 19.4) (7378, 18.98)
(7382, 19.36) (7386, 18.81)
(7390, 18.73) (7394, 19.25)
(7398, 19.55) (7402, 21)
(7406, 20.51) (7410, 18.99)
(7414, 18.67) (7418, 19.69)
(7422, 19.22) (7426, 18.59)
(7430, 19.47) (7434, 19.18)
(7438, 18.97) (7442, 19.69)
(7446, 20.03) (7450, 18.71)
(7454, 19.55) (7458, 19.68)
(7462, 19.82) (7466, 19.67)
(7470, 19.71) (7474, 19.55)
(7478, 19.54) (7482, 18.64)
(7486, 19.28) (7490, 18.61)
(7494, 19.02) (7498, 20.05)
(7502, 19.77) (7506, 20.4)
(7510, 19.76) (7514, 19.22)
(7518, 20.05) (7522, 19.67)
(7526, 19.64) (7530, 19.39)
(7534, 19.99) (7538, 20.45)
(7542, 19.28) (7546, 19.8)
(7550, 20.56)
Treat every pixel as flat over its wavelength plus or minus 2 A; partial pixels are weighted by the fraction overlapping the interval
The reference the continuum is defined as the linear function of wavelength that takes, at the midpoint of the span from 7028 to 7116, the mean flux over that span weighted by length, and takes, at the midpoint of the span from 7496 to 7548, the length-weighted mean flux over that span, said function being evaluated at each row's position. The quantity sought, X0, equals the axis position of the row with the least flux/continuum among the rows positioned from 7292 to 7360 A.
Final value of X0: 7358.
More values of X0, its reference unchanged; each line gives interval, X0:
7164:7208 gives 7166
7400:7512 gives 7490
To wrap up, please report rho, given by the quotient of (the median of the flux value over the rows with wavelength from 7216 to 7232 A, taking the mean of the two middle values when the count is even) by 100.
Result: 0.183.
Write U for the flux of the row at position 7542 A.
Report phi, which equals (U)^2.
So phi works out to 372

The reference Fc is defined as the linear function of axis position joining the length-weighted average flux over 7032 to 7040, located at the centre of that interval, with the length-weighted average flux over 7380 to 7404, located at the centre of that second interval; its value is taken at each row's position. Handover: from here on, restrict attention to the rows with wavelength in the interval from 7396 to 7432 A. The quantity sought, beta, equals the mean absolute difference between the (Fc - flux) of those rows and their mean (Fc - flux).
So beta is 0.59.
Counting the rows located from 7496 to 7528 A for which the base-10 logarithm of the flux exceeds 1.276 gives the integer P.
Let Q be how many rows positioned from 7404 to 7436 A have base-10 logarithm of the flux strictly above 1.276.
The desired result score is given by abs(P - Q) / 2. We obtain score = 1.0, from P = 8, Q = 6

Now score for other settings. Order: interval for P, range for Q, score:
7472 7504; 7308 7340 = 0.5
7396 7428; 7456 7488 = 0.5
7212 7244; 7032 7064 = 3.0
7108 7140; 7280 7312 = 2.0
